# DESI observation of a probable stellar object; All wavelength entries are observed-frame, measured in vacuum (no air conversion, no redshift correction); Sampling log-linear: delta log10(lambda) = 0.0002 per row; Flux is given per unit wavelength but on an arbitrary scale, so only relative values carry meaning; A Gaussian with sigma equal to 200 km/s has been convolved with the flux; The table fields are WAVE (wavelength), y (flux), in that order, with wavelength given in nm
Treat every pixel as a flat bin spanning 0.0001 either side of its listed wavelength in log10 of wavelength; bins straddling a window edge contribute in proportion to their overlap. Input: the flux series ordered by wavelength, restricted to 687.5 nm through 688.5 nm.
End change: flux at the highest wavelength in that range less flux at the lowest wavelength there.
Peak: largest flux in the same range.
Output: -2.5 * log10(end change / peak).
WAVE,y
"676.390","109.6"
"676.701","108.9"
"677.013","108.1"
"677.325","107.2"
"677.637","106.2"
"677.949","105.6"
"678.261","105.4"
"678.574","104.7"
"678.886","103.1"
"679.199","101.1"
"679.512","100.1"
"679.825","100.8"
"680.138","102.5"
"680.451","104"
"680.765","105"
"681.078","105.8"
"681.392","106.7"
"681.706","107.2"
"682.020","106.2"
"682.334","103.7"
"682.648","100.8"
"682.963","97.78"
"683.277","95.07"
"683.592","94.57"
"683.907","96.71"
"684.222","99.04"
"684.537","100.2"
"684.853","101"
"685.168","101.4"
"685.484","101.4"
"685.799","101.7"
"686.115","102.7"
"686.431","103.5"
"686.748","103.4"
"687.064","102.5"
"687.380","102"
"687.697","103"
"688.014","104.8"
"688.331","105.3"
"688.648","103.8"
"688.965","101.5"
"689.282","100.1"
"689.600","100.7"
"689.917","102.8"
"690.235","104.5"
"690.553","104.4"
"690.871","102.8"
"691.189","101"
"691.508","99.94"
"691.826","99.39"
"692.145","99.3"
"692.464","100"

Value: 4.2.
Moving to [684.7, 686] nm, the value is 5.4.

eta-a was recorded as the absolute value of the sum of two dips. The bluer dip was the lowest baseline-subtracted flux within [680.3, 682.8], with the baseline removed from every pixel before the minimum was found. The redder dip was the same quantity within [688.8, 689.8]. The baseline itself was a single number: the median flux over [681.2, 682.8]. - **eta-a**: 11.5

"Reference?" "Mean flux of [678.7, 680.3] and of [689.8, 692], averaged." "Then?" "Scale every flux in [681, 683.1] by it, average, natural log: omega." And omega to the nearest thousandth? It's 0.021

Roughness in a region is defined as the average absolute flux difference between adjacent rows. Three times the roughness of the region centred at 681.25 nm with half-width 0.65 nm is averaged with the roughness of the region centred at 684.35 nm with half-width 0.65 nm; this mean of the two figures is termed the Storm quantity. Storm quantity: 1.8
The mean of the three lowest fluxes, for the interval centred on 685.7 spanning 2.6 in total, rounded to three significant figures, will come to 101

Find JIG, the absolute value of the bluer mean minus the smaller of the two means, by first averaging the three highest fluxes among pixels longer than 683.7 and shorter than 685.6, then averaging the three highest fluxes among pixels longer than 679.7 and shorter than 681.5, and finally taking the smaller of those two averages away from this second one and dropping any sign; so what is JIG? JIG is 4.6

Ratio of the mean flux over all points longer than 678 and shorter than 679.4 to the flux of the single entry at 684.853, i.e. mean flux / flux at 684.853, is 1.03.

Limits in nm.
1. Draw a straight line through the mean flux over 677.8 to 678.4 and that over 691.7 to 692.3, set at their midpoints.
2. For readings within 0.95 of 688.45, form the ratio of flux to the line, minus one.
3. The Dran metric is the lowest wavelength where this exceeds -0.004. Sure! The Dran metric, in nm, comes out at 687.697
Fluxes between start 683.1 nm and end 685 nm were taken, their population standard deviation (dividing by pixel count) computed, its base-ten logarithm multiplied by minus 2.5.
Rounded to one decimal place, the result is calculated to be -1.0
